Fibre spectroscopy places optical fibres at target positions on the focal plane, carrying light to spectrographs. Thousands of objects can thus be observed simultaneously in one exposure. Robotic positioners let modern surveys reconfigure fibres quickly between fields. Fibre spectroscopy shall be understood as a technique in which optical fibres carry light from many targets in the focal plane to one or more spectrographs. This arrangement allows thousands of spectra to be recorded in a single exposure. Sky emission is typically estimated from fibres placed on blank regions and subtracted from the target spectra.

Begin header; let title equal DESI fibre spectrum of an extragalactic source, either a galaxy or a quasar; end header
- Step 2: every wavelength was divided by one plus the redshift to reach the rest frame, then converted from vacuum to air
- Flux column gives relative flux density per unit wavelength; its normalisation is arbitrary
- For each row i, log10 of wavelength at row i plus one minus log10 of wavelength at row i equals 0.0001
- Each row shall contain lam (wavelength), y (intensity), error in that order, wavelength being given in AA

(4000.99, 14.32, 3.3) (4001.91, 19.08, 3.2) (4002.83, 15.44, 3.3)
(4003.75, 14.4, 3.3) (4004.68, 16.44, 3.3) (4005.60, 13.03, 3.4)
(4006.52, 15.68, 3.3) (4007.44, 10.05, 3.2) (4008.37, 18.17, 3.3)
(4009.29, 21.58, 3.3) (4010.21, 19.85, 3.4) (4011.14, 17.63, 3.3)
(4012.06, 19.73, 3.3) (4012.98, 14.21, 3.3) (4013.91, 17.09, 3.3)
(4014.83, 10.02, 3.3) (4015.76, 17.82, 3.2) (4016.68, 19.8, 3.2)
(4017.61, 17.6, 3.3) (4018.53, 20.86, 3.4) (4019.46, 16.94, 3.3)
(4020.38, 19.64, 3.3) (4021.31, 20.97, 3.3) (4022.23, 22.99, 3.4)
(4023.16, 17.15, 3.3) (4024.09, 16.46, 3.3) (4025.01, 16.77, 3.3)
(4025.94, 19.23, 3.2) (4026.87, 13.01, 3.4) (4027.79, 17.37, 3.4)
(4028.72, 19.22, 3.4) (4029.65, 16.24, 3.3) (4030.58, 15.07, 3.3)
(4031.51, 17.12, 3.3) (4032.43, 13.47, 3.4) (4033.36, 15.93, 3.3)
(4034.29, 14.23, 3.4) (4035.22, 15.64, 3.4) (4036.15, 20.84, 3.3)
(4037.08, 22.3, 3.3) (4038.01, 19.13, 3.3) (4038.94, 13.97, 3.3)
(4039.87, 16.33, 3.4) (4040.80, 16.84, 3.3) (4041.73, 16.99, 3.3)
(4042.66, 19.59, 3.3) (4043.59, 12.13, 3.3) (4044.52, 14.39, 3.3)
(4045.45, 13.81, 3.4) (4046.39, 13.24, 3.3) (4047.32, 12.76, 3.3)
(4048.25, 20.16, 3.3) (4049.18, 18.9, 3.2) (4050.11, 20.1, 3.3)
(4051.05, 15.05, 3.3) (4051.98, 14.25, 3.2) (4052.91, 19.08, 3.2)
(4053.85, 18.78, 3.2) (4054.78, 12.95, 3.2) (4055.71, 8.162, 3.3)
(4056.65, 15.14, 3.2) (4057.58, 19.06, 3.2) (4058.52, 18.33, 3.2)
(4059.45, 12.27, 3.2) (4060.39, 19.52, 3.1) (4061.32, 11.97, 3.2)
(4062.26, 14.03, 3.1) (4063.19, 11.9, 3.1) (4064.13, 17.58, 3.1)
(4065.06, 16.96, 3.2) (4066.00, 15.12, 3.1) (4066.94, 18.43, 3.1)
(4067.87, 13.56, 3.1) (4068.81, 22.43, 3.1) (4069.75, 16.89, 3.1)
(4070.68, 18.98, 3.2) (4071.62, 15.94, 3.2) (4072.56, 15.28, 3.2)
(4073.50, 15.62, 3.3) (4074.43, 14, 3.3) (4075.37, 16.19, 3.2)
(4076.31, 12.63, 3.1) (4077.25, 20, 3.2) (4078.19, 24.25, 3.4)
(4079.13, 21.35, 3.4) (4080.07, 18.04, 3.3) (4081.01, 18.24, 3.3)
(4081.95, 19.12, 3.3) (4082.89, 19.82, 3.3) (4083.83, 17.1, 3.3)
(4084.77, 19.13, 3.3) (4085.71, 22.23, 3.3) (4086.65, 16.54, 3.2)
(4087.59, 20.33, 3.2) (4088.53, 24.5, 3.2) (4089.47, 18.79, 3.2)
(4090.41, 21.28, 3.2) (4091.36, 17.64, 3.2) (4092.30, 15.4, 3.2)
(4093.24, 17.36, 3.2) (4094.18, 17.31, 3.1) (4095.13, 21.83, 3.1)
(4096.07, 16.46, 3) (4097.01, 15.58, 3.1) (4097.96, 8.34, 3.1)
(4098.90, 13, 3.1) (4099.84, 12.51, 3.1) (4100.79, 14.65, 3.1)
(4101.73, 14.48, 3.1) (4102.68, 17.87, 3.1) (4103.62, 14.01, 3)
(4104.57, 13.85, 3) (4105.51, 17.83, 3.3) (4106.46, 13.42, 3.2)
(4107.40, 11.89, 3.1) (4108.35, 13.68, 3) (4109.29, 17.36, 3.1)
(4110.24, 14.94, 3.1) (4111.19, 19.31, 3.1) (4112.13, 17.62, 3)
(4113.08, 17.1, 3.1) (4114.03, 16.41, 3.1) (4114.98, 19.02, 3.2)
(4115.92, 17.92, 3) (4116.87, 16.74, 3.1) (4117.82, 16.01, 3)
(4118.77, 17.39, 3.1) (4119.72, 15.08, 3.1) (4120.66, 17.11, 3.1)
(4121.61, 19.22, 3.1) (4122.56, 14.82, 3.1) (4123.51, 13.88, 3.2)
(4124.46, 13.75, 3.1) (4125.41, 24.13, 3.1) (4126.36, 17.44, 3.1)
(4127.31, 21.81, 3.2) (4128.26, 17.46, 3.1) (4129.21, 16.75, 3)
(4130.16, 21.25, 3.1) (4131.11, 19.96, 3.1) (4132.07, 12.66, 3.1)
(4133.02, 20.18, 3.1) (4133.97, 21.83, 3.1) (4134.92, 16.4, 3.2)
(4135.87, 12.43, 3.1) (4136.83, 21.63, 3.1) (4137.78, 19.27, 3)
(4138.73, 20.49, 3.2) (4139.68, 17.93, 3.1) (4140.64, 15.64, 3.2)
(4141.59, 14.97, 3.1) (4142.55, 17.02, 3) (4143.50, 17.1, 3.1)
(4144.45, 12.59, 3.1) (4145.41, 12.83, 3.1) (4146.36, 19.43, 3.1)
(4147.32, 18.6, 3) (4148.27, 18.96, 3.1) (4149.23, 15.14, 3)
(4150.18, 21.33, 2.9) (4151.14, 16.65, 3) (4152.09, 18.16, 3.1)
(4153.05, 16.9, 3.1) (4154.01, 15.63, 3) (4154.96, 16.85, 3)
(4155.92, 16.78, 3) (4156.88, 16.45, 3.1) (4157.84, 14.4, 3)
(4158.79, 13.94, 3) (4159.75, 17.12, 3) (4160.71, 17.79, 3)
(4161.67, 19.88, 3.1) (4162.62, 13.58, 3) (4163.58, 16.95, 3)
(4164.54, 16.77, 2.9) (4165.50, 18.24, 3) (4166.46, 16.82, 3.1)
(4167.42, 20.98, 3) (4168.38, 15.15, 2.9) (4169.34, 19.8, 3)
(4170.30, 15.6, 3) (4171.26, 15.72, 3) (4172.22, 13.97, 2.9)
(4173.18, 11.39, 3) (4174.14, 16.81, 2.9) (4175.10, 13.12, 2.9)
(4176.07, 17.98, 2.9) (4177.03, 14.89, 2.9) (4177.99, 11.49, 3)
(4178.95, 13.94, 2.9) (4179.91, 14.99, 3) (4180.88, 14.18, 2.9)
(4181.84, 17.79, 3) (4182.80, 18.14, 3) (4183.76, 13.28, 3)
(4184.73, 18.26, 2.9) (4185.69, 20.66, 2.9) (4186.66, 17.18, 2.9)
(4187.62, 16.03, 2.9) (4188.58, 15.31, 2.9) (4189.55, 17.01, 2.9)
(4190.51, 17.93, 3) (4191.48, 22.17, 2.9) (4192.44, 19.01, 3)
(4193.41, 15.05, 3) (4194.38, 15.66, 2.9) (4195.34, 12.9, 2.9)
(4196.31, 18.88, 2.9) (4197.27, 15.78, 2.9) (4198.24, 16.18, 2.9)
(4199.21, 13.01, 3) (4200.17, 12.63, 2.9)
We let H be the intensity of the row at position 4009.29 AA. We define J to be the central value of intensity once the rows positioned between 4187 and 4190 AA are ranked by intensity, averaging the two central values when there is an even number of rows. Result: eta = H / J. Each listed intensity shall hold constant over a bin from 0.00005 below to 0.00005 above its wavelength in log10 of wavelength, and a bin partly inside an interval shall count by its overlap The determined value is 1.35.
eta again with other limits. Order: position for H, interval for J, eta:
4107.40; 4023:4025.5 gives 0.71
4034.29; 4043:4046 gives 1.03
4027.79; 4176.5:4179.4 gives 1.25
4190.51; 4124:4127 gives 1.03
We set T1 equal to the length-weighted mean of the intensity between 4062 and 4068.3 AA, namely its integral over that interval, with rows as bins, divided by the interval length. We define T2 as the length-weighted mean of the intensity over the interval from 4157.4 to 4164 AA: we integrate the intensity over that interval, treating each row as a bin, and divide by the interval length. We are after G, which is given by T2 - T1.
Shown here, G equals 0.8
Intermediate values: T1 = 15.4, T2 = 16.3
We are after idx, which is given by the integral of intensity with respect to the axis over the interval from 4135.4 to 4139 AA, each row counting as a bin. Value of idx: 66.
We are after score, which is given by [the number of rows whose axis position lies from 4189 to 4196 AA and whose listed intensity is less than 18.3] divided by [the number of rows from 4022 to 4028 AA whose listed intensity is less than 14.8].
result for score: 5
